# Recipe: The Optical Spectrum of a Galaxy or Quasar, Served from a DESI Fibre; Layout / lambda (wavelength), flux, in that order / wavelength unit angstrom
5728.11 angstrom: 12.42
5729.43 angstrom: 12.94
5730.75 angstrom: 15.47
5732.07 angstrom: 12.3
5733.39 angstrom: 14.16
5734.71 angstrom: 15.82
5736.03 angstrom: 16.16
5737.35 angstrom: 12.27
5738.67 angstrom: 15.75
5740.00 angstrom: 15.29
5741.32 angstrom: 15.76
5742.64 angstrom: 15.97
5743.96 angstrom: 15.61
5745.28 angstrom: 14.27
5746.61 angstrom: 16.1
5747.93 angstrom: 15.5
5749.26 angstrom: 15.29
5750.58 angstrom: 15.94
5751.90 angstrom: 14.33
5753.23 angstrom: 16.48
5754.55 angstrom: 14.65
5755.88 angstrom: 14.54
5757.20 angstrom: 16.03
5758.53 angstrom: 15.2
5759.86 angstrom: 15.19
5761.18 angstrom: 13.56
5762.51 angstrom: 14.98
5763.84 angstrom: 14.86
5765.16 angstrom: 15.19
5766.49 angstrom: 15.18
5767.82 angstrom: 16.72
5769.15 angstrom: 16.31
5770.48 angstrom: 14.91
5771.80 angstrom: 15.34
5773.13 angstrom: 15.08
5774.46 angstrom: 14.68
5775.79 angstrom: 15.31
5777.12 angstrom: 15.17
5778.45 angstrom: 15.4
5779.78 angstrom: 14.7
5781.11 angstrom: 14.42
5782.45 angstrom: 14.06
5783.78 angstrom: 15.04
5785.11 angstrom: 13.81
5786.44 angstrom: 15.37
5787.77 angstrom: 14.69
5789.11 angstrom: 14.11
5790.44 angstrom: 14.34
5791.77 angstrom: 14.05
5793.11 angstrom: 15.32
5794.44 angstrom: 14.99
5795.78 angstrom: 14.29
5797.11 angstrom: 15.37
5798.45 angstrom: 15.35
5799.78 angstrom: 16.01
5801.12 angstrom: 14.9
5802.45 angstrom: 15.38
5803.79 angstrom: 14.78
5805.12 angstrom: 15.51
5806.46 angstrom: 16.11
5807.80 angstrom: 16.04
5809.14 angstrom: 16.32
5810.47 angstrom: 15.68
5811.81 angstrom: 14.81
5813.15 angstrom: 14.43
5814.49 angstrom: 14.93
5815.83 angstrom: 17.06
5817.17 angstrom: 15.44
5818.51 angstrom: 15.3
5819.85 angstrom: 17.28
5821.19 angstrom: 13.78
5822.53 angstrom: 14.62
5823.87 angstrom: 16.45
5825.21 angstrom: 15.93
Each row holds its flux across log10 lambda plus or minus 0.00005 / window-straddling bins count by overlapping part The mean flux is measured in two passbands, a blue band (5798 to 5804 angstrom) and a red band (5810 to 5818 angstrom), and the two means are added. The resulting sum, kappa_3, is 30.7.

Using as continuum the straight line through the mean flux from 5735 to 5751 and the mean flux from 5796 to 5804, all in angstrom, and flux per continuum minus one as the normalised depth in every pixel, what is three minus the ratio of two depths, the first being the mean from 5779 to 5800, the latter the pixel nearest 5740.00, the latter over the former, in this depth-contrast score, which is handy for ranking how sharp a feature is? 2.9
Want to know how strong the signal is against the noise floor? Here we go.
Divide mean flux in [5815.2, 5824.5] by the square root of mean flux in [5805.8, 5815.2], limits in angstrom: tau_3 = 3.99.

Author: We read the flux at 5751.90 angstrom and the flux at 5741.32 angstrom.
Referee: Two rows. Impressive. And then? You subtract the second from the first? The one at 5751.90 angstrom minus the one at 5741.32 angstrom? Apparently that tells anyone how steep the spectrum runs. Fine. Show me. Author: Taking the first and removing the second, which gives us -1.4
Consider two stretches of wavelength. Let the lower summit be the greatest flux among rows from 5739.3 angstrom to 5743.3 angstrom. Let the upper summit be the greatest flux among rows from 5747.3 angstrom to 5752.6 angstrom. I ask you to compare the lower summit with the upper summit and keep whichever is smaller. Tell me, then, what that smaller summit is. 15.9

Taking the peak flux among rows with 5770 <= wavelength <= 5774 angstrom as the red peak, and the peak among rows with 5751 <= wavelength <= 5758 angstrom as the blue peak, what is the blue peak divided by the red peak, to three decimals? 1.074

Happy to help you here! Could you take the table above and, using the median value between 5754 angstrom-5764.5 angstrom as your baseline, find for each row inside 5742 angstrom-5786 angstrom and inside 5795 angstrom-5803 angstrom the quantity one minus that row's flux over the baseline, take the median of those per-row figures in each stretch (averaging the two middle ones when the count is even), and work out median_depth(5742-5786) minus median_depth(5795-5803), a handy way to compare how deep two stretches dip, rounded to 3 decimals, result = 0.012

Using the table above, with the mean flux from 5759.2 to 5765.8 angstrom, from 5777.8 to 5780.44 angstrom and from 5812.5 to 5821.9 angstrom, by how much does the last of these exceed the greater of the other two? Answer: 0.4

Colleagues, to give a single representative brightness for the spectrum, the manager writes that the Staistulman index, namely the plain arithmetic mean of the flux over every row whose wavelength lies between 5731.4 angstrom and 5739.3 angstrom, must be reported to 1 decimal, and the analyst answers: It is 14.4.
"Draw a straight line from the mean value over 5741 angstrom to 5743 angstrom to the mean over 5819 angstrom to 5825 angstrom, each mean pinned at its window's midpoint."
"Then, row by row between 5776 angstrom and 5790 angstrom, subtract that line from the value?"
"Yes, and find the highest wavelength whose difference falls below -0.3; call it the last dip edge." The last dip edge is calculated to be 5789.11 angstrom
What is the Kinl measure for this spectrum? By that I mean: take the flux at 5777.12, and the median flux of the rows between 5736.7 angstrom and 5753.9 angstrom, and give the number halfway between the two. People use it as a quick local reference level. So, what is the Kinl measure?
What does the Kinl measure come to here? 15.4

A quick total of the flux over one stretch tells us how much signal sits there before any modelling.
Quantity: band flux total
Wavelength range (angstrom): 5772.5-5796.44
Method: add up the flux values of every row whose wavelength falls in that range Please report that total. 265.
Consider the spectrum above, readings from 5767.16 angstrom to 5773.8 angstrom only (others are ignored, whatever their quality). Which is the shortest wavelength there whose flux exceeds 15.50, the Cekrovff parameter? 5767.82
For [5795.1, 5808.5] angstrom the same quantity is 5799.78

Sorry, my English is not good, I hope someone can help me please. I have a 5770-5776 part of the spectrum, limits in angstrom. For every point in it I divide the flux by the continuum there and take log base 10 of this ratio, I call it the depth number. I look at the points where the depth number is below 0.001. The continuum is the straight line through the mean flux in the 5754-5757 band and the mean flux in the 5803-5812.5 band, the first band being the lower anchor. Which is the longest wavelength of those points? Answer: 5774.46 angstrom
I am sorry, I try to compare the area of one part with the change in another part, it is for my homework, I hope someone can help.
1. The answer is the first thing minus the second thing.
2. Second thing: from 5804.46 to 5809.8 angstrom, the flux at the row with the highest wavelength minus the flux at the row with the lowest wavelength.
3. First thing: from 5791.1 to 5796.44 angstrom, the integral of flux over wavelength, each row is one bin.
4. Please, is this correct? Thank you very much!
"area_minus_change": 77.4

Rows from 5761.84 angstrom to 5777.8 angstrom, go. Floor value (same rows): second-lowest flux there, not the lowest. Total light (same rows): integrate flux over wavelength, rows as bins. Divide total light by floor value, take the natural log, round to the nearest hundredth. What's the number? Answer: 2.80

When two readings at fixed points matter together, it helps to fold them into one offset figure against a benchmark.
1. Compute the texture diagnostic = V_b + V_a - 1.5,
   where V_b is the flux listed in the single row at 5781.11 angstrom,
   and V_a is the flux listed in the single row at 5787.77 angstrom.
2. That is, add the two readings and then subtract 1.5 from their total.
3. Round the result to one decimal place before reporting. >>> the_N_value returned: 27.6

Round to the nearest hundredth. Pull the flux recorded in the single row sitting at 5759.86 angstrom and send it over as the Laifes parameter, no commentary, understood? 15.19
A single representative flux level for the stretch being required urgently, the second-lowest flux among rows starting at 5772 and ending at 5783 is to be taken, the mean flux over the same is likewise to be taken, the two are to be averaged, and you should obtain 14.6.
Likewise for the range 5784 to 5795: 14.3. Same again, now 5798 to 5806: 15.1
